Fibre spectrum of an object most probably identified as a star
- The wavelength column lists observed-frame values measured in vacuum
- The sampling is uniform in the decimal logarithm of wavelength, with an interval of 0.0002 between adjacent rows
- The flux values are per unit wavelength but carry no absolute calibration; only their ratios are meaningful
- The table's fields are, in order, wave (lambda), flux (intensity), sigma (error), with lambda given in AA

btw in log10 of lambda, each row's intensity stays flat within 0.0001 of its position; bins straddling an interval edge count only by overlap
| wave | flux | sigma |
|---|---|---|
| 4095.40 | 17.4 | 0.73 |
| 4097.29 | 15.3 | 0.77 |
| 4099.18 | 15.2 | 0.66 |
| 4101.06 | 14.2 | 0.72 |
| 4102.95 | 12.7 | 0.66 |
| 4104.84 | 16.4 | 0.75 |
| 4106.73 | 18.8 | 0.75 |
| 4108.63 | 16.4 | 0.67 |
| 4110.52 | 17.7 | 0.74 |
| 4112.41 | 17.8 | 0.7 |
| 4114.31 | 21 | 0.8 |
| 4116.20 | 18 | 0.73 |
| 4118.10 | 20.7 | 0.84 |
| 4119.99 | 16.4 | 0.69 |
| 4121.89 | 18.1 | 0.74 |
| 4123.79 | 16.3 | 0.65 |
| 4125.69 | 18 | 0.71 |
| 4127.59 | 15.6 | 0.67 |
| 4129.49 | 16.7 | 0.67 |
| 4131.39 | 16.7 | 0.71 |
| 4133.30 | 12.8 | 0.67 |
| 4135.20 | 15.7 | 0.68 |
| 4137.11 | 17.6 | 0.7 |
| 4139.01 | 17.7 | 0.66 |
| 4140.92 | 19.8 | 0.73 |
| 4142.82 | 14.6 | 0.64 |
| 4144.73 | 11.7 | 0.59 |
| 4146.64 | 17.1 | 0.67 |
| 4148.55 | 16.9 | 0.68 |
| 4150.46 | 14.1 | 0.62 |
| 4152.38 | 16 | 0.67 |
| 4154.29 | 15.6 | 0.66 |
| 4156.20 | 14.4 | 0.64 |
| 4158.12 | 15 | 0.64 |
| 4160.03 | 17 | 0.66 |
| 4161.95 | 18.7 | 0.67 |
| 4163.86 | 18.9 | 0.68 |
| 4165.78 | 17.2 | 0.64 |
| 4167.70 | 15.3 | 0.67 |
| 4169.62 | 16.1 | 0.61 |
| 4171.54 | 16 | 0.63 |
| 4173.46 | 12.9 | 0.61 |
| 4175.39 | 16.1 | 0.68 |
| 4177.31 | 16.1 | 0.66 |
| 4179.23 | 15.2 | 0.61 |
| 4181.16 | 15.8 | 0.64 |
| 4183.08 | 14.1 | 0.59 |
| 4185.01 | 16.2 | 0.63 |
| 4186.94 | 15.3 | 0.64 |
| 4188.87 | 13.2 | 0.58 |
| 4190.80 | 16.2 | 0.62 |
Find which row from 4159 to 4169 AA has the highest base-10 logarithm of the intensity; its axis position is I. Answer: 4163.86 AA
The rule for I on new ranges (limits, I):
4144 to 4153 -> 4146.64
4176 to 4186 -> 4185.01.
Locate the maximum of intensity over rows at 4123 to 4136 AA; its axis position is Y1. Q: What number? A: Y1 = 4125.69 AA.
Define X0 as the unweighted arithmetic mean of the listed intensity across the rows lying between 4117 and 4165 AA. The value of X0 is 16.5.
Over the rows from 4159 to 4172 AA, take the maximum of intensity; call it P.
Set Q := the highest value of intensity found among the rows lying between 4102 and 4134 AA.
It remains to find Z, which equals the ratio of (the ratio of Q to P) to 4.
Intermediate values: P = 18.9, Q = 21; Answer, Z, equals 0.278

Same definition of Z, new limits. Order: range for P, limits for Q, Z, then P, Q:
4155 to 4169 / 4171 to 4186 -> 0.214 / 18.9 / 16.2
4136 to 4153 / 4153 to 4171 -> 0.239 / 19.8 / 18.9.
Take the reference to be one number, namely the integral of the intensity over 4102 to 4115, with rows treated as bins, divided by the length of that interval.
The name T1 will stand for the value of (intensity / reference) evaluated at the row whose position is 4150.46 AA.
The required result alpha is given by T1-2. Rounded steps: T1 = 0.82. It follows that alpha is -1.18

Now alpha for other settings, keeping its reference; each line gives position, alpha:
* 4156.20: -1.16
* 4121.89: -0.95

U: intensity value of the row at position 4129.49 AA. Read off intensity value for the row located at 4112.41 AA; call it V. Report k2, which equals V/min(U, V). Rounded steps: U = 16.7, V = 17.8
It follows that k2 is 1.07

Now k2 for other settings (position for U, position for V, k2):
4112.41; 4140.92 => 1.11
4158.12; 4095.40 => 1.16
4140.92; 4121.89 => 1.00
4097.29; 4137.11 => 1.15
